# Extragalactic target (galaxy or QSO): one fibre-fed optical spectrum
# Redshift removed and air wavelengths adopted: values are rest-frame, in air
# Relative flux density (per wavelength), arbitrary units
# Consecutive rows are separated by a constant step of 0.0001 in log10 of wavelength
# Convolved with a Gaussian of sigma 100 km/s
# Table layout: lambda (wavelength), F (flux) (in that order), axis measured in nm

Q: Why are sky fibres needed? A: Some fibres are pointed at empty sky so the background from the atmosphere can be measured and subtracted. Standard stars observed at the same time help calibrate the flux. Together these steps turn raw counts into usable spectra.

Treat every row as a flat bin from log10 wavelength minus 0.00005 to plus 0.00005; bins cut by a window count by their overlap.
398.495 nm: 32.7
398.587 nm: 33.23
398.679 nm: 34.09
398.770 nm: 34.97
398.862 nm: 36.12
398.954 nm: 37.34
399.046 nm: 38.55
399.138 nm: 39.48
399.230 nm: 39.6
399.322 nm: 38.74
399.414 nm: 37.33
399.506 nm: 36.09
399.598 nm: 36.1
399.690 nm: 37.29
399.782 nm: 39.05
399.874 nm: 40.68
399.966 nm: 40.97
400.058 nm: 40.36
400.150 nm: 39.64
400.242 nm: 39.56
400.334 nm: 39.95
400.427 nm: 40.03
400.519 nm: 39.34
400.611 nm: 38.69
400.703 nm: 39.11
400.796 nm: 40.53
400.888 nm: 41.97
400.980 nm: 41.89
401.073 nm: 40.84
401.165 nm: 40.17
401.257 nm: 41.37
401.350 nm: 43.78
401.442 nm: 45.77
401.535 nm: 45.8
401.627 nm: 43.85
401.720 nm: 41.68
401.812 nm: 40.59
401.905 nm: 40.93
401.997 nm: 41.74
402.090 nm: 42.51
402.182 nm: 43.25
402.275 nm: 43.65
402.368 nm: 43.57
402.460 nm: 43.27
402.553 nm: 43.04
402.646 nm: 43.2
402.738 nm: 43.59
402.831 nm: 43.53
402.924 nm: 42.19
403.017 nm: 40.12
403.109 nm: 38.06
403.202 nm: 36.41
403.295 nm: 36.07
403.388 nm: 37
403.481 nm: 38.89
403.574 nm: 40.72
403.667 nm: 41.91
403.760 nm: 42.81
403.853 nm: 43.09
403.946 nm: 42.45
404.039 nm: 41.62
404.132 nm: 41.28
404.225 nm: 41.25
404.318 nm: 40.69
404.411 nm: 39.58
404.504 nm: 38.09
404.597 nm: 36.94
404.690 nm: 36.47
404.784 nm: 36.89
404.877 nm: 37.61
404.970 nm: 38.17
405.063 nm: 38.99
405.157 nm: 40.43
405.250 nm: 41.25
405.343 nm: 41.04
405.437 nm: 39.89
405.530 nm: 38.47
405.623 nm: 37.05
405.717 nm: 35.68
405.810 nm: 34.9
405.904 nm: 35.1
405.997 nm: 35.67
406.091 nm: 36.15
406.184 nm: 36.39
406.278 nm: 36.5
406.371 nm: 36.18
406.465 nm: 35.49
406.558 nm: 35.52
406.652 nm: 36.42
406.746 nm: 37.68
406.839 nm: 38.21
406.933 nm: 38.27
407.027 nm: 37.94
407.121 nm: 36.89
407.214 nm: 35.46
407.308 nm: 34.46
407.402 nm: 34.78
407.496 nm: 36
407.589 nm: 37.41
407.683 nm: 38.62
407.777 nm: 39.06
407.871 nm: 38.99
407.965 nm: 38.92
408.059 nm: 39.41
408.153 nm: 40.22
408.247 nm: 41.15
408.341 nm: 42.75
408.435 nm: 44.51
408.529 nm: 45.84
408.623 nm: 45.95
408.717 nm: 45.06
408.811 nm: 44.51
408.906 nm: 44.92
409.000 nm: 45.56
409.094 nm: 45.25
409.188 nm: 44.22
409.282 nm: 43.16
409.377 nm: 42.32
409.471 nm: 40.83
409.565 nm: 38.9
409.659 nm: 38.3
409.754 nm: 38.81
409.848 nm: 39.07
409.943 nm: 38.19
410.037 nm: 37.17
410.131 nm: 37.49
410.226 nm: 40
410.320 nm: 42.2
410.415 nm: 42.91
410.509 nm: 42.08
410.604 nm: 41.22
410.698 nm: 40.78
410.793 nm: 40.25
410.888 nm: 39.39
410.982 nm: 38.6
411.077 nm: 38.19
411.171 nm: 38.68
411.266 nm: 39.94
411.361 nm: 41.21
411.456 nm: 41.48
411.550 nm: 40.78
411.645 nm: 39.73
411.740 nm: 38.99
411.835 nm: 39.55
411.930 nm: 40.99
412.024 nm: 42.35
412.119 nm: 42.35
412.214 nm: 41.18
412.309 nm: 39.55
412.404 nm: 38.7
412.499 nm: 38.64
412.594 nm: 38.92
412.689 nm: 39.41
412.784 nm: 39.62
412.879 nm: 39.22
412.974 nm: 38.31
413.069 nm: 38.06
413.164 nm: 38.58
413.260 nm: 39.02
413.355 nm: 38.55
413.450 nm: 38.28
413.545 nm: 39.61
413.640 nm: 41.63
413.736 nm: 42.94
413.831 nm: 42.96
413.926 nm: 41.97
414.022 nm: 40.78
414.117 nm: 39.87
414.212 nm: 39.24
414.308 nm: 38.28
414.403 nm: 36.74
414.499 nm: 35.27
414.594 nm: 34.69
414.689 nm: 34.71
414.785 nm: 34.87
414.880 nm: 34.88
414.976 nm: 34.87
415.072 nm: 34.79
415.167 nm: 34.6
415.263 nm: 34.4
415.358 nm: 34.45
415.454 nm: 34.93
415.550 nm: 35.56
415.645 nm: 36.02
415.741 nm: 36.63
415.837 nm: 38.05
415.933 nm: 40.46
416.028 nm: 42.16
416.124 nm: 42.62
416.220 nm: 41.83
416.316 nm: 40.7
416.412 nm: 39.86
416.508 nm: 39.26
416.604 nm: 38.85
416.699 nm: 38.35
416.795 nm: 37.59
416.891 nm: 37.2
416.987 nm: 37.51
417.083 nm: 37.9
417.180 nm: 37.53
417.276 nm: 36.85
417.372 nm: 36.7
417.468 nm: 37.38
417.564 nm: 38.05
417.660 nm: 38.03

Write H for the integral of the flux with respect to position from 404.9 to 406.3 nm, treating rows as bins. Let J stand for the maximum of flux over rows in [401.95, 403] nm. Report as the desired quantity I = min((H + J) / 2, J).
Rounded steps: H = 53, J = 43.65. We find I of 44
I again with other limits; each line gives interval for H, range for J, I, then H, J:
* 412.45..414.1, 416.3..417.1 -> 41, 66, 40.7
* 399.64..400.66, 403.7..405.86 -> 42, 40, 43.09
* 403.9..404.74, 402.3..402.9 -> 39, 33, 43.59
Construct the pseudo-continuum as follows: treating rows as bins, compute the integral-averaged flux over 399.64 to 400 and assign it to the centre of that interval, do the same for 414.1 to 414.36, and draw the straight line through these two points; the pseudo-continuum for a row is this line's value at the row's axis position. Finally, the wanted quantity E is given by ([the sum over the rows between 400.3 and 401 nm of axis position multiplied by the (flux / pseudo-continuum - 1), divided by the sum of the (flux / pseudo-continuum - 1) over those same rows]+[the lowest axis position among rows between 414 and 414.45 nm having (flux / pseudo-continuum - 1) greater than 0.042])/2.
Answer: 407.44 nm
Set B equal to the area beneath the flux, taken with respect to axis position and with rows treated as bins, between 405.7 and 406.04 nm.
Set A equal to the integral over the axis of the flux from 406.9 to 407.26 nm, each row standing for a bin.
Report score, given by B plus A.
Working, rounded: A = 13.4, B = 12.0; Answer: 25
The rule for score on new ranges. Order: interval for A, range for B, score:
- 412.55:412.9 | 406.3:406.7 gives 28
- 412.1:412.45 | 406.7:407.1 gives 29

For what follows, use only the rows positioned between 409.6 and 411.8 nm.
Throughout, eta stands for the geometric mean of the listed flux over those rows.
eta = 39.8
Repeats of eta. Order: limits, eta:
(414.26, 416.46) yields 36.9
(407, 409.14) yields 40.4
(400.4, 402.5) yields 41.9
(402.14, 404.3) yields 41.3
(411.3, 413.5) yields 39.7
